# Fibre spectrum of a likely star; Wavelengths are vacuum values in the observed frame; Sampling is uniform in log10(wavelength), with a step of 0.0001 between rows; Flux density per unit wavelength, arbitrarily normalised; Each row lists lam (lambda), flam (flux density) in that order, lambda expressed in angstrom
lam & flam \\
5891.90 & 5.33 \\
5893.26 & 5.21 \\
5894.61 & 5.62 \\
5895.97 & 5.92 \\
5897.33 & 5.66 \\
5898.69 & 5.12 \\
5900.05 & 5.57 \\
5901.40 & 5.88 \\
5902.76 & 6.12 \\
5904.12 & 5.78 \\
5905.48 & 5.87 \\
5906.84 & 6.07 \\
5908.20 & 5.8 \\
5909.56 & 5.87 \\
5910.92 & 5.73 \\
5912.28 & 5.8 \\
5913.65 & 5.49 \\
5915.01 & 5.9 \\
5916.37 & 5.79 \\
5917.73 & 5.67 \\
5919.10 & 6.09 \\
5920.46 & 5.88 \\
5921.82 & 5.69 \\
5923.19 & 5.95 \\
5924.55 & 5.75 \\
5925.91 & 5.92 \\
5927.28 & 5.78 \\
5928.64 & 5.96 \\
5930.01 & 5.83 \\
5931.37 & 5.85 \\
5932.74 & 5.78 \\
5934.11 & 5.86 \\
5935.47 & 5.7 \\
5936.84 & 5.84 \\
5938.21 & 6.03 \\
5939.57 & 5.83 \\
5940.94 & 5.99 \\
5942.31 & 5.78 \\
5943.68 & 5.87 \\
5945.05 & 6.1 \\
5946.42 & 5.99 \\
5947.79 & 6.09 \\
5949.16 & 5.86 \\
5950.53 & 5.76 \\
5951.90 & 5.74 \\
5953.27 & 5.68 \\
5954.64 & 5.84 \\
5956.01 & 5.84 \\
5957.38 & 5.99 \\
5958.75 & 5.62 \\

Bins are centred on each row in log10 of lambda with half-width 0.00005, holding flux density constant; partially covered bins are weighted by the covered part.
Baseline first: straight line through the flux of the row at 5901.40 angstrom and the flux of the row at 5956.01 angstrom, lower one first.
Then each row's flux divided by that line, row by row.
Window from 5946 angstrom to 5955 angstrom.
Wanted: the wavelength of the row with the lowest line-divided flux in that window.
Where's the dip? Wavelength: 5953.27 angstrom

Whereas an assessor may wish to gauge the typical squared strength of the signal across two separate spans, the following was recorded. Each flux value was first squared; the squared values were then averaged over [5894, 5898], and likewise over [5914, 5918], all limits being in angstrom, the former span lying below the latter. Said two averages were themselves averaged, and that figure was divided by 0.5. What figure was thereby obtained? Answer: 66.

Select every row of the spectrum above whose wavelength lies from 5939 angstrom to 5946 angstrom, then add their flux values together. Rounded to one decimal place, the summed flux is 29.6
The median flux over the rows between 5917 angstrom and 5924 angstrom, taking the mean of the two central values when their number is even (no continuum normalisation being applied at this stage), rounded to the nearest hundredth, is 5.88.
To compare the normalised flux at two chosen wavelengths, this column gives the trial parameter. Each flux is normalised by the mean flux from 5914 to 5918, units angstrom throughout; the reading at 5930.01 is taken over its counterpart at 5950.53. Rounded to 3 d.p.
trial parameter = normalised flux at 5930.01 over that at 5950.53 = 1.012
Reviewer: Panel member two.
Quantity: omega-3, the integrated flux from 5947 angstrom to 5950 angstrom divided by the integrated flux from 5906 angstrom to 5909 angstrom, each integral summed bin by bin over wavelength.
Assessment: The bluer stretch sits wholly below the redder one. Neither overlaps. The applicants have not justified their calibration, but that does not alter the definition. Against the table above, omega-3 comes 1.01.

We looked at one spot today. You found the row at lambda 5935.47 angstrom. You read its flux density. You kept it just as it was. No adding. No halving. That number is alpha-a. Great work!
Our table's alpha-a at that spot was 5.7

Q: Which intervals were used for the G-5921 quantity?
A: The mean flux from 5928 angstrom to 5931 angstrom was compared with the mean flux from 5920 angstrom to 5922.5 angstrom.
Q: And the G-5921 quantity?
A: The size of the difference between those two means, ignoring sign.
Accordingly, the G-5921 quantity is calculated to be 0.11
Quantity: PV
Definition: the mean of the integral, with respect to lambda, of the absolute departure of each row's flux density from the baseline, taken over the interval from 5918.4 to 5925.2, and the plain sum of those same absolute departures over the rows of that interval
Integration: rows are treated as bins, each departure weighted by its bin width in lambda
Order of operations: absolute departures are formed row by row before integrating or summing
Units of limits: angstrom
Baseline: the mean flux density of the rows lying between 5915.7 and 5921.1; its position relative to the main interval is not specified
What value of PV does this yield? 0.74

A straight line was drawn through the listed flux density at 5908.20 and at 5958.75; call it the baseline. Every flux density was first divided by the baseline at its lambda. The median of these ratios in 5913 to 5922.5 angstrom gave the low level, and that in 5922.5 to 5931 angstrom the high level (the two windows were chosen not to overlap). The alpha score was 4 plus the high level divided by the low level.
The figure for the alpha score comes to 5.02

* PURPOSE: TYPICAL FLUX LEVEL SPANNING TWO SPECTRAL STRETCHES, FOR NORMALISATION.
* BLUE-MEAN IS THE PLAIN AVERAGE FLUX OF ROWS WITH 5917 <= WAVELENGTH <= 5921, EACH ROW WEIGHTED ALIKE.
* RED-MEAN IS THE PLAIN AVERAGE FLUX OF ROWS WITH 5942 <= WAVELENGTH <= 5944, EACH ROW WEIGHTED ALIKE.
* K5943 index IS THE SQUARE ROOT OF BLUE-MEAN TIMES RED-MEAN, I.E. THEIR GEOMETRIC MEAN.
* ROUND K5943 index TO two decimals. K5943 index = 5.85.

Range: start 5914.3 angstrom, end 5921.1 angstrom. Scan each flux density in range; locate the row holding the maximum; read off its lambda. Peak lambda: 5919.10 angstrom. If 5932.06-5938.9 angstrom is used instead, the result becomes 5938.21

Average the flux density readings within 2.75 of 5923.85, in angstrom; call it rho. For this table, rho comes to 5.83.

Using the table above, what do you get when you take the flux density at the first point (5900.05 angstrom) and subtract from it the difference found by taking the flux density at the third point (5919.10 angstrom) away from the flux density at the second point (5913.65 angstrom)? 6.2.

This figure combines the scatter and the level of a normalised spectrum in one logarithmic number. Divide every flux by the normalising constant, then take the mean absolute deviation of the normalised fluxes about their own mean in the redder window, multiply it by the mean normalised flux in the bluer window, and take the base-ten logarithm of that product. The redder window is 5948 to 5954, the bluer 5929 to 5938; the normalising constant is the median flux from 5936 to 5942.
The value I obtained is -2.08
